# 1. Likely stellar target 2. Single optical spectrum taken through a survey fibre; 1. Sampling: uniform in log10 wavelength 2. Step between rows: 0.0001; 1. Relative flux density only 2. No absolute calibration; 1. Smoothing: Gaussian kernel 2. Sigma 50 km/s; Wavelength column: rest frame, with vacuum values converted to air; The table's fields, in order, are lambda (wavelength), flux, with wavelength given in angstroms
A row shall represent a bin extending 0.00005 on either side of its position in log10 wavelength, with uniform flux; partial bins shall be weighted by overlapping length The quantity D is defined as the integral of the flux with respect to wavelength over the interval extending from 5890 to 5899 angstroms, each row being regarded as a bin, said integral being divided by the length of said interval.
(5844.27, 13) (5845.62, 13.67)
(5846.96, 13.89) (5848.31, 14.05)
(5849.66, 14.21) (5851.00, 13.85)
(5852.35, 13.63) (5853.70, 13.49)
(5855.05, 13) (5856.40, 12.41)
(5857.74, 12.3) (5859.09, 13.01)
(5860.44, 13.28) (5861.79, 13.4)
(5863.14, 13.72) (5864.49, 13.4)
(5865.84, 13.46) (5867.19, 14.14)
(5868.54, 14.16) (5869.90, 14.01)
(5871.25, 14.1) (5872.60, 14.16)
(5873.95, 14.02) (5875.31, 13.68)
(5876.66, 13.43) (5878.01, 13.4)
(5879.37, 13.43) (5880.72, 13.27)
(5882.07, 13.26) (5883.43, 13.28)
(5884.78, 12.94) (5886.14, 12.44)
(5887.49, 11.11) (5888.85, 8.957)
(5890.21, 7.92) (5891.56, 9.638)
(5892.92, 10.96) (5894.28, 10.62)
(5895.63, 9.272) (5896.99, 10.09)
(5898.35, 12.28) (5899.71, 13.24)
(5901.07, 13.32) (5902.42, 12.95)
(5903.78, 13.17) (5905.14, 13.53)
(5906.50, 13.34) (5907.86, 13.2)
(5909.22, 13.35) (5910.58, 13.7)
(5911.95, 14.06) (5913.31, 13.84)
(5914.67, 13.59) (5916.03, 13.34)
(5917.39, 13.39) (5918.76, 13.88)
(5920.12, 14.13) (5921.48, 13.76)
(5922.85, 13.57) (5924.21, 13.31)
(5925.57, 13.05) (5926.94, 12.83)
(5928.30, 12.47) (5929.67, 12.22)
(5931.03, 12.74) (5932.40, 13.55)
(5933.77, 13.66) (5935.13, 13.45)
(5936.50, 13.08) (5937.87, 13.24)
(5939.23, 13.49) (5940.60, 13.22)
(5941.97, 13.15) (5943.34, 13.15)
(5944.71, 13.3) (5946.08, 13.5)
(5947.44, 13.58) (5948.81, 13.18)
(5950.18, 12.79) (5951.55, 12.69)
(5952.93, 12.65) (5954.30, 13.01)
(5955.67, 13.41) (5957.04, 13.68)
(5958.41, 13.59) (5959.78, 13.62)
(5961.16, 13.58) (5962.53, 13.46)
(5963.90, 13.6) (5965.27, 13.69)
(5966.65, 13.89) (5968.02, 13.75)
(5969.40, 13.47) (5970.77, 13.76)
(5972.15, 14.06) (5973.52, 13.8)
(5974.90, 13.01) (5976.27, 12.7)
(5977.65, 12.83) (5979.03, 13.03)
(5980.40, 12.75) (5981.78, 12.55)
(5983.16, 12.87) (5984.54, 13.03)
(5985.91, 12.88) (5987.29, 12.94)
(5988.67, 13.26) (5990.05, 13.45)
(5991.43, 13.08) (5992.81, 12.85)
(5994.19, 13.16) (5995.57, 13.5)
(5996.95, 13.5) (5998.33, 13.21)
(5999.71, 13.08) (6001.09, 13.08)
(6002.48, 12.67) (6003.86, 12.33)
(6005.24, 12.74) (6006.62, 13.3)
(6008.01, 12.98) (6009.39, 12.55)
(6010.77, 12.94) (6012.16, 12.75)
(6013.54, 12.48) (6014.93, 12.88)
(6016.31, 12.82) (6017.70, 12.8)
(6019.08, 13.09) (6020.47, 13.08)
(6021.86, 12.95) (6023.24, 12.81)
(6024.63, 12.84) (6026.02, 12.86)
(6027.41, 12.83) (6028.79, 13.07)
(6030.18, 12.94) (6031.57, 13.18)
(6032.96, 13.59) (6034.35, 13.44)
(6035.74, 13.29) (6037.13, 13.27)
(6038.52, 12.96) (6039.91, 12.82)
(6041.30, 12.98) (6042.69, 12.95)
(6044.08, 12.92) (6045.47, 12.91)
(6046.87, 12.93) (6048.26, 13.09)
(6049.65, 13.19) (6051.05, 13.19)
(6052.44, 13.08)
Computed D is 10.2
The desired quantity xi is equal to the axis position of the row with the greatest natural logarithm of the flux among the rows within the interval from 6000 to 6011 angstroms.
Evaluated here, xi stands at 6006.62 angstroms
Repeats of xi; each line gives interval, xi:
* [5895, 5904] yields 5901.07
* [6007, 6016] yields 6008.01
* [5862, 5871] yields 5868.54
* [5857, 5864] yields 5863.14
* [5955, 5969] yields 5966.65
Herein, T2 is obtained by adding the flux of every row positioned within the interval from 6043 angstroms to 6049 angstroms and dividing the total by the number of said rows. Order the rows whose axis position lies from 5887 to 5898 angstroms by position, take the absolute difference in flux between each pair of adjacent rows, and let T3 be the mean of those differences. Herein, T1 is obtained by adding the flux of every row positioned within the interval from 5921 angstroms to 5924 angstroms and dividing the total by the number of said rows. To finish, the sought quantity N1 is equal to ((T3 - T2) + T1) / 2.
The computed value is 1.0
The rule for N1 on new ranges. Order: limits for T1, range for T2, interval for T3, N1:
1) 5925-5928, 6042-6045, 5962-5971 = 0.1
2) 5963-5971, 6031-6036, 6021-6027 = 0.2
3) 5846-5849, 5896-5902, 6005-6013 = 1.1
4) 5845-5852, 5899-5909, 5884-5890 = 1.0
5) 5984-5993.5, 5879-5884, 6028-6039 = 0.0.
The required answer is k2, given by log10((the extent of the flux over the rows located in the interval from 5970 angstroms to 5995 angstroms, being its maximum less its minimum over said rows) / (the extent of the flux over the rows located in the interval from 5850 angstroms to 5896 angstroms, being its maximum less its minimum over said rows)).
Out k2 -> -0.6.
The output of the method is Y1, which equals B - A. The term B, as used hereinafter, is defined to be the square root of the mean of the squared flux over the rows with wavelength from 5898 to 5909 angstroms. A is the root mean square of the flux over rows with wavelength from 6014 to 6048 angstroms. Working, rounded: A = 13.0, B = 13.1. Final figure 0.12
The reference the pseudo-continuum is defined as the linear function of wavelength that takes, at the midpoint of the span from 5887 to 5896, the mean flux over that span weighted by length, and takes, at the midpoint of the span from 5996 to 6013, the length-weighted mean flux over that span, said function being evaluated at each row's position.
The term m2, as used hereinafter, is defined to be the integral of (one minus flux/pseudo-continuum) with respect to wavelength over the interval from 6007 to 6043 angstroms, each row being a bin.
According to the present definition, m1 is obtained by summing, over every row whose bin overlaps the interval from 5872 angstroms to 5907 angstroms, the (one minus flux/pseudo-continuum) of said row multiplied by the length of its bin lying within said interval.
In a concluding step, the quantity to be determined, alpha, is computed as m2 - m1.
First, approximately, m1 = -9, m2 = 1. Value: 10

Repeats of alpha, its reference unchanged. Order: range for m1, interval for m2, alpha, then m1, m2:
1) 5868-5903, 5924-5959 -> 4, -10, -6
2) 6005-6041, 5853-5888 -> -17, 1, -16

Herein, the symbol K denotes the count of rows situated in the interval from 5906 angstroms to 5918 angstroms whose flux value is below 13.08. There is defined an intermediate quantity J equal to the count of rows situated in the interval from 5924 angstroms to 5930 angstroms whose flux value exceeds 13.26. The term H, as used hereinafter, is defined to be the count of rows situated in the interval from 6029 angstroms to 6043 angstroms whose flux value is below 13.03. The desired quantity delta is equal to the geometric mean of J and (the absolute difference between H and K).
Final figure 2.2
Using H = 5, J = 1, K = 0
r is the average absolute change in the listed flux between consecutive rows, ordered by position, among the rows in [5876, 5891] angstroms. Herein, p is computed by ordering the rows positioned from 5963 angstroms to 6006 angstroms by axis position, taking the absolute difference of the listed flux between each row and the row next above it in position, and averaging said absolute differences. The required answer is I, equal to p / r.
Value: 0.4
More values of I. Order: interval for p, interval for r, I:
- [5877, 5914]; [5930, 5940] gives 2.0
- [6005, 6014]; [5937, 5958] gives 1.7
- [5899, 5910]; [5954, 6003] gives 1.0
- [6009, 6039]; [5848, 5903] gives 0.3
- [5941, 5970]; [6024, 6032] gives 1.3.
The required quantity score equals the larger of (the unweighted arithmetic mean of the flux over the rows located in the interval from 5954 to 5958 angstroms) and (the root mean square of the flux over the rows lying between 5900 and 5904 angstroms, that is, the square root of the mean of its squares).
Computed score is 13.4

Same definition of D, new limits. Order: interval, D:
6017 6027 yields 12.9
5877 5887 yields 13.1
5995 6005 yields 13.0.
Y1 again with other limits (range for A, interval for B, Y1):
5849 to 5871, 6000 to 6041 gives -0.53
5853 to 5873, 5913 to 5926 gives 0.11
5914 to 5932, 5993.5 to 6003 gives -0.09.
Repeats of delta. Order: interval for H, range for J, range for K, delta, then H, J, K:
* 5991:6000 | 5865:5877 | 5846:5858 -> 4.2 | 1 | 9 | 3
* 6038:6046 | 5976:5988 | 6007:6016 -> 0.0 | 6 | 0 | 6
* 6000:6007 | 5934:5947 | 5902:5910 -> 2.8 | 3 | 4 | 1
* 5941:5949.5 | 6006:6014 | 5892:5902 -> 2.2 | 0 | 1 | 5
